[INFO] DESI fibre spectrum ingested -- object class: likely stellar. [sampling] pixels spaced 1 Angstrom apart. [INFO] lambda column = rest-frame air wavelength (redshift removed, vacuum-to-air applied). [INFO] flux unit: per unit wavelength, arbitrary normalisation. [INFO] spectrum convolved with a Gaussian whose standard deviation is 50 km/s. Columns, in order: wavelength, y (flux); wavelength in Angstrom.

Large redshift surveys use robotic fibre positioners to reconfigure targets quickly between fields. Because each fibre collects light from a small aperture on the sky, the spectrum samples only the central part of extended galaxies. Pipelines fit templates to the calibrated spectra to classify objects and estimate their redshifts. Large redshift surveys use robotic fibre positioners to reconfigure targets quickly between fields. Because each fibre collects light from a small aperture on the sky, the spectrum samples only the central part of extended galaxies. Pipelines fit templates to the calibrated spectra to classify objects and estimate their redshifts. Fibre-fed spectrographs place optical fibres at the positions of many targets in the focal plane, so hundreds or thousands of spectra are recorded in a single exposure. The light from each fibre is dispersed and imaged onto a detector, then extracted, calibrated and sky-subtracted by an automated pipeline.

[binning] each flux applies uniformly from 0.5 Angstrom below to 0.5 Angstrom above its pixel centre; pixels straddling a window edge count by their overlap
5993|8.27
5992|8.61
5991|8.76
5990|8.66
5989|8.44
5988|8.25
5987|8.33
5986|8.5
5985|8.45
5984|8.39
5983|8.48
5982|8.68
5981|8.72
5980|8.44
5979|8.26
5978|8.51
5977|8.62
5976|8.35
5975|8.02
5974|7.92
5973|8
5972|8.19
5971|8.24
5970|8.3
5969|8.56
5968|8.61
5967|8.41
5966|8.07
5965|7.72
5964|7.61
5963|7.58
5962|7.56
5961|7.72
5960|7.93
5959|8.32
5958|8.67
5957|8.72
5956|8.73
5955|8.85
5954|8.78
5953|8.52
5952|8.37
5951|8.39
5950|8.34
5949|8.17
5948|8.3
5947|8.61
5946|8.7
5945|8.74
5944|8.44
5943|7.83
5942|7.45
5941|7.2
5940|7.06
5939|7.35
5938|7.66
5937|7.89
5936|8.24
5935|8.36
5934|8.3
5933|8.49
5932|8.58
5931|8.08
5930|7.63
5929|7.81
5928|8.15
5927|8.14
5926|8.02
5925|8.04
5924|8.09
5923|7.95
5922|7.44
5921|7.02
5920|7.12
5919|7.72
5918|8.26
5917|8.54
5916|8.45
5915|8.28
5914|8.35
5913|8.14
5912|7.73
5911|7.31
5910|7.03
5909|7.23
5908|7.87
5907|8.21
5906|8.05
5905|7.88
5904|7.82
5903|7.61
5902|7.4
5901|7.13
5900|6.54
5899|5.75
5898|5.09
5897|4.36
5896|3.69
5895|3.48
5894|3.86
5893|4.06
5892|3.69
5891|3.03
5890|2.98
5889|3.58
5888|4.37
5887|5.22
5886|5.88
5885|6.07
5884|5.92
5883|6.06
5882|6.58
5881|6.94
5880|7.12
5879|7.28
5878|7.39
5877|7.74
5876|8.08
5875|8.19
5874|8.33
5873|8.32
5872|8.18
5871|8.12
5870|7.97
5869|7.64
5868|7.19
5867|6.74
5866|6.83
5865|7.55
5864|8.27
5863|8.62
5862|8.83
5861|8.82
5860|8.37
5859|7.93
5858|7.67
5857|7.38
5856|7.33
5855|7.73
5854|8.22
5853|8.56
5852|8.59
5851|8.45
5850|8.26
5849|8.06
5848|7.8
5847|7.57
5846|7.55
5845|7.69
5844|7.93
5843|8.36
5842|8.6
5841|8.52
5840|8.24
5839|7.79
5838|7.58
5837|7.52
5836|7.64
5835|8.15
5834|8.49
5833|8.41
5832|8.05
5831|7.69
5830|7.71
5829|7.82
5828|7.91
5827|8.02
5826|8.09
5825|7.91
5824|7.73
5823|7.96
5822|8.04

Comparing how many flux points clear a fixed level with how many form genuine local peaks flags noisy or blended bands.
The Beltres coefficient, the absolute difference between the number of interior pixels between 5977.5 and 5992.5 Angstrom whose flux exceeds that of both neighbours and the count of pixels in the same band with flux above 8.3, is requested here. 10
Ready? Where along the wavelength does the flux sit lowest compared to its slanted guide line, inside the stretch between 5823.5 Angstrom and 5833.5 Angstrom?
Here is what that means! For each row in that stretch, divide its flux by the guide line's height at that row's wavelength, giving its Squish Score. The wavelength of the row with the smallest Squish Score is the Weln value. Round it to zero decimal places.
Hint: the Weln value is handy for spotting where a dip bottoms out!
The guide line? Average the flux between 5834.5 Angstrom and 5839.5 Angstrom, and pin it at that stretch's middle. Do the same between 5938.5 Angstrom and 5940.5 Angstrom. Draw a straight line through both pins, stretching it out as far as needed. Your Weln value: 5831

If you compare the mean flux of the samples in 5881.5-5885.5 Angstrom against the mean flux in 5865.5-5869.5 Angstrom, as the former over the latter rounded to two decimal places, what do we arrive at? 0.87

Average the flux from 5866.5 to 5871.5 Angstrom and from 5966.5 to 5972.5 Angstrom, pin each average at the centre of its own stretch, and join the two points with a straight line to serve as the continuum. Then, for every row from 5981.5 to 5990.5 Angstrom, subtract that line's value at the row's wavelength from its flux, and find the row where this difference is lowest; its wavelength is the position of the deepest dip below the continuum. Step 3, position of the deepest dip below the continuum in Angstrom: 5988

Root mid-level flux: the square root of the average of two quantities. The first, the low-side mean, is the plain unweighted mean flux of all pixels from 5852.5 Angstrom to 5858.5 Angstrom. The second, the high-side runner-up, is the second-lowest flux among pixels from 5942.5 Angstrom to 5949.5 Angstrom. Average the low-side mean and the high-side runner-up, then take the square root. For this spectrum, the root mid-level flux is 2.83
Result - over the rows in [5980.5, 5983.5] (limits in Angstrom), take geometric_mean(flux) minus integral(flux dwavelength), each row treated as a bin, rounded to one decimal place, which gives -17.3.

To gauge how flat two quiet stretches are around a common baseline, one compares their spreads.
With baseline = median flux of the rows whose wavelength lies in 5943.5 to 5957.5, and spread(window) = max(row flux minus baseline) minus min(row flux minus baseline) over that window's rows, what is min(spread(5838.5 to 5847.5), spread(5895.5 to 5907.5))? 1.05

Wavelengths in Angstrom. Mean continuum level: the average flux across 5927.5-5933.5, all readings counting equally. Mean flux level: 8.12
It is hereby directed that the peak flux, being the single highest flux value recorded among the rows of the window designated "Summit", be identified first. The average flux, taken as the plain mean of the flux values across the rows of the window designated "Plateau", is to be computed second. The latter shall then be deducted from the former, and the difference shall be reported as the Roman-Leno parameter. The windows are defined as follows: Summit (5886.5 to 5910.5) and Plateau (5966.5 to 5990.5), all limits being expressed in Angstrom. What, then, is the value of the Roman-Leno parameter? -0.18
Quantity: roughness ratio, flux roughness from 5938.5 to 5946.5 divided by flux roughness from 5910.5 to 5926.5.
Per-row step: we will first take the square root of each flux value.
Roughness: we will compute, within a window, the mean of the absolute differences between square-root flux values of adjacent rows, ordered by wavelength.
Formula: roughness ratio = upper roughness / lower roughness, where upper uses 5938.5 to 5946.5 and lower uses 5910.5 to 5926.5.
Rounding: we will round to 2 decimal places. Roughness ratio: 1.07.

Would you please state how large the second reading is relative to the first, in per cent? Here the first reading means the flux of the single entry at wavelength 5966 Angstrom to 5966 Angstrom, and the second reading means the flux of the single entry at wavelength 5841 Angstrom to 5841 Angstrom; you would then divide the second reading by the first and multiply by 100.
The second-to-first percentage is 106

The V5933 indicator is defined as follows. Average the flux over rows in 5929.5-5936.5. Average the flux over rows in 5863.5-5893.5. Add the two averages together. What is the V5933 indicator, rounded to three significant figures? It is 14.8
